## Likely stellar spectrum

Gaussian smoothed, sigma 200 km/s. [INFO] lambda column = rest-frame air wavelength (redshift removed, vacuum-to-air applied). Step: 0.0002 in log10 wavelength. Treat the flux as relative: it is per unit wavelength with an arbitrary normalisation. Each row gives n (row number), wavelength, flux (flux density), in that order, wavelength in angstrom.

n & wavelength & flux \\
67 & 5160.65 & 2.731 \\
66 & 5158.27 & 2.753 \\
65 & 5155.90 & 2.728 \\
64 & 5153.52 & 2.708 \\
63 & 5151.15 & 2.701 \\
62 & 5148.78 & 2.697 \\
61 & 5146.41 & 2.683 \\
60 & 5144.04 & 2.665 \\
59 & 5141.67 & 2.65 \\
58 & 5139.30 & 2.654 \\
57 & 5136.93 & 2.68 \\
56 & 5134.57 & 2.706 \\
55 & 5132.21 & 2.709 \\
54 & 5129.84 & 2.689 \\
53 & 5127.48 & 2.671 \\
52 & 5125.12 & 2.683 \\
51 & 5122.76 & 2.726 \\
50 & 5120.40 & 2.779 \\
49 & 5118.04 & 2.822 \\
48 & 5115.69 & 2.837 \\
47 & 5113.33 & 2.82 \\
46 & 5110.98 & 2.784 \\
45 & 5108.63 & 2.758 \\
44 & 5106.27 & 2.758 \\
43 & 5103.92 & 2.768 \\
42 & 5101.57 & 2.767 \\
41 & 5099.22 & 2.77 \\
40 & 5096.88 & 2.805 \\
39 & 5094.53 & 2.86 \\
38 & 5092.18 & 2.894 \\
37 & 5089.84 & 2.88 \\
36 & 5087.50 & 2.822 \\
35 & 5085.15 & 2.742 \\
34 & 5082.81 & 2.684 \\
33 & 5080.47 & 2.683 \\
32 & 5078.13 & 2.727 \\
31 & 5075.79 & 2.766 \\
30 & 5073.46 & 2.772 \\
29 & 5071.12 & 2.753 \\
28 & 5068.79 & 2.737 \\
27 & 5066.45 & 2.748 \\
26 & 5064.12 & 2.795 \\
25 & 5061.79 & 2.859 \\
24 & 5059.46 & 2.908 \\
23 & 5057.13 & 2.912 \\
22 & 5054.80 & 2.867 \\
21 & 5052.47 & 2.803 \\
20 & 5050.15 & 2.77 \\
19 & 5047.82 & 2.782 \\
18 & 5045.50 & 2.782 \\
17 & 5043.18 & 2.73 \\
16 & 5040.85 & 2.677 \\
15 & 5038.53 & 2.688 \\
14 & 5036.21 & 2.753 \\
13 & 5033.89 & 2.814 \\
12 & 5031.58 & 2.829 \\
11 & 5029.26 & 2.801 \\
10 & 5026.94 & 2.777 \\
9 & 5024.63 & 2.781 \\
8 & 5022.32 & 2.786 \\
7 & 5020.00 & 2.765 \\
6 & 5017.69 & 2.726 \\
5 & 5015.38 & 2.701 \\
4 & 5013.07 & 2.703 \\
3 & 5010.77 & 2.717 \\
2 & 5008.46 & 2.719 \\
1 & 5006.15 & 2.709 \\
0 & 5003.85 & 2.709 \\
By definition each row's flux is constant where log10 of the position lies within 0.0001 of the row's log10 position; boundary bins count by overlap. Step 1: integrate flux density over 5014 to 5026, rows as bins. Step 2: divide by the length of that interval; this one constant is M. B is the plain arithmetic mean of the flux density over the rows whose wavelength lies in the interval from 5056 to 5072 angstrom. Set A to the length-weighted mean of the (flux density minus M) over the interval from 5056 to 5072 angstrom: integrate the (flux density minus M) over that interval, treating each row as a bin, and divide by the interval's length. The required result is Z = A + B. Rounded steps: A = 0.07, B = 2.82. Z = 2.88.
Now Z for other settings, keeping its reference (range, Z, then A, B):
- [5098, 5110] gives 2.78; 0.01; 2.76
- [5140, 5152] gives 2.61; -0.07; 2.68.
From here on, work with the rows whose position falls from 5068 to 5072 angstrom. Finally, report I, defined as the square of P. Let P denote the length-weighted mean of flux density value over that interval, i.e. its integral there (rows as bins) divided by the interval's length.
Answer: 7.6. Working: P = 2.75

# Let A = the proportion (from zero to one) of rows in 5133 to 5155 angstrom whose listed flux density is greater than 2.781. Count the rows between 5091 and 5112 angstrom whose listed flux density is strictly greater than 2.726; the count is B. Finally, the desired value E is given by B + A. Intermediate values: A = 0.00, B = 9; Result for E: 9.0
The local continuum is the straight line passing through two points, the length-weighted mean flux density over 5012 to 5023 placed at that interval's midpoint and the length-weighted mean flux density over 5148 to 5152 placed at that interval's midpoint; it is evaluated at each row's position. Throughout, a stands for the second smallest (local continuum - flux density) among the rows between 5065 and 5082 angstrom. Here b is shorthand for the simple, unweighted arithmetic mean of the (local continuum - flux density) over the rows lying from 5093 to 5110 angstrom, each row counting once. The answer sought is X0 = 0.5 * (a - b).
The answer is 0.012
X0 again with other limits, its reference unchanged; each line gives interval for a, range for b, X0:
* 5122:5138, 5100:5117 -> 0.035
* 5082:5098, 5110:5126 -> -0.047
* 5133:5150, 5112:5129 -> 0.029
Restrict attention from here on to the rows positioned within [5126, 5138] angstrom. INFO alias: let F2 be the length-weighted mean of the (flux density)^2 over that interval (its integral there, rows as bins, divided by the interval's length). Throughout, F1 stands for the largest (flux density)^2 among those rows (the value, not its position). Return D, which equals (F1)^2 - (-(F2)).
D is 61.1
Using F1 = 7.3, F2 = 7.24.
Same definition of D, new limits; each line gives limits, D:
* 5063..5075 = 68.7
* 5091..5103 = 78.1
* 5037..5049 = 67.4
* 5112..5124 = 72.6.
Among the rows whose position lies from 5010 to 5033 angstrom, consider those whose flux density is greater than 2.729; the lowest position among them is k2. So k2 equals 5020.00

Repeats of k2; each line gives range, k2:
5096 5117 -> 5096.88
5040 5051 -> 5043.18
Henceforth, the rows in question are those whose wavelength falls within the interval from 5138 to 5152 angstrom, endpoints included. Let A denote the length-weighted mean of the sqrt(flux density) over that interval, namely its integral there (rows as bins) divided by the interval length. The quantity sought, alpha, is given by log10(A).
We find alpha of 0.2134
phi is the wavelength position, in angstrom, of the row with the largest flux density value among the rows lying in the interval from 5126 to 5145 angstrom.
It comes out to 5132.21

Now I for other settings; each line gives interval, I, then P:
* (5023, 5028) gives 7.8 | 2.78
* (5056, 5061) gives 8.4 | 2.91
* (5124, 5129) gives 7.2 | 2.68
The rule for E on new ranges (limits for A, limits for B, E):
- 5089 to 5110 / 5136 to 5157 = 1.4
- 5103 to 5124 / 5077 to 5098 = 7.4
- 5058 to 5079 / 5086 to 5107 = 9.3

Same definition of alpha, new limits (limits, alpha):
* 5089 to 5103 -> 0.2257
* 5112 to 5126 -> 0.2220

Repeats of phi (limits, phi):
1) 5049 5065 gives 5057.13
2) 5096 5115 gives 5113.33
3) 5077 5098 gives 5092.18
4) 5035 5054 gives 5052.47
